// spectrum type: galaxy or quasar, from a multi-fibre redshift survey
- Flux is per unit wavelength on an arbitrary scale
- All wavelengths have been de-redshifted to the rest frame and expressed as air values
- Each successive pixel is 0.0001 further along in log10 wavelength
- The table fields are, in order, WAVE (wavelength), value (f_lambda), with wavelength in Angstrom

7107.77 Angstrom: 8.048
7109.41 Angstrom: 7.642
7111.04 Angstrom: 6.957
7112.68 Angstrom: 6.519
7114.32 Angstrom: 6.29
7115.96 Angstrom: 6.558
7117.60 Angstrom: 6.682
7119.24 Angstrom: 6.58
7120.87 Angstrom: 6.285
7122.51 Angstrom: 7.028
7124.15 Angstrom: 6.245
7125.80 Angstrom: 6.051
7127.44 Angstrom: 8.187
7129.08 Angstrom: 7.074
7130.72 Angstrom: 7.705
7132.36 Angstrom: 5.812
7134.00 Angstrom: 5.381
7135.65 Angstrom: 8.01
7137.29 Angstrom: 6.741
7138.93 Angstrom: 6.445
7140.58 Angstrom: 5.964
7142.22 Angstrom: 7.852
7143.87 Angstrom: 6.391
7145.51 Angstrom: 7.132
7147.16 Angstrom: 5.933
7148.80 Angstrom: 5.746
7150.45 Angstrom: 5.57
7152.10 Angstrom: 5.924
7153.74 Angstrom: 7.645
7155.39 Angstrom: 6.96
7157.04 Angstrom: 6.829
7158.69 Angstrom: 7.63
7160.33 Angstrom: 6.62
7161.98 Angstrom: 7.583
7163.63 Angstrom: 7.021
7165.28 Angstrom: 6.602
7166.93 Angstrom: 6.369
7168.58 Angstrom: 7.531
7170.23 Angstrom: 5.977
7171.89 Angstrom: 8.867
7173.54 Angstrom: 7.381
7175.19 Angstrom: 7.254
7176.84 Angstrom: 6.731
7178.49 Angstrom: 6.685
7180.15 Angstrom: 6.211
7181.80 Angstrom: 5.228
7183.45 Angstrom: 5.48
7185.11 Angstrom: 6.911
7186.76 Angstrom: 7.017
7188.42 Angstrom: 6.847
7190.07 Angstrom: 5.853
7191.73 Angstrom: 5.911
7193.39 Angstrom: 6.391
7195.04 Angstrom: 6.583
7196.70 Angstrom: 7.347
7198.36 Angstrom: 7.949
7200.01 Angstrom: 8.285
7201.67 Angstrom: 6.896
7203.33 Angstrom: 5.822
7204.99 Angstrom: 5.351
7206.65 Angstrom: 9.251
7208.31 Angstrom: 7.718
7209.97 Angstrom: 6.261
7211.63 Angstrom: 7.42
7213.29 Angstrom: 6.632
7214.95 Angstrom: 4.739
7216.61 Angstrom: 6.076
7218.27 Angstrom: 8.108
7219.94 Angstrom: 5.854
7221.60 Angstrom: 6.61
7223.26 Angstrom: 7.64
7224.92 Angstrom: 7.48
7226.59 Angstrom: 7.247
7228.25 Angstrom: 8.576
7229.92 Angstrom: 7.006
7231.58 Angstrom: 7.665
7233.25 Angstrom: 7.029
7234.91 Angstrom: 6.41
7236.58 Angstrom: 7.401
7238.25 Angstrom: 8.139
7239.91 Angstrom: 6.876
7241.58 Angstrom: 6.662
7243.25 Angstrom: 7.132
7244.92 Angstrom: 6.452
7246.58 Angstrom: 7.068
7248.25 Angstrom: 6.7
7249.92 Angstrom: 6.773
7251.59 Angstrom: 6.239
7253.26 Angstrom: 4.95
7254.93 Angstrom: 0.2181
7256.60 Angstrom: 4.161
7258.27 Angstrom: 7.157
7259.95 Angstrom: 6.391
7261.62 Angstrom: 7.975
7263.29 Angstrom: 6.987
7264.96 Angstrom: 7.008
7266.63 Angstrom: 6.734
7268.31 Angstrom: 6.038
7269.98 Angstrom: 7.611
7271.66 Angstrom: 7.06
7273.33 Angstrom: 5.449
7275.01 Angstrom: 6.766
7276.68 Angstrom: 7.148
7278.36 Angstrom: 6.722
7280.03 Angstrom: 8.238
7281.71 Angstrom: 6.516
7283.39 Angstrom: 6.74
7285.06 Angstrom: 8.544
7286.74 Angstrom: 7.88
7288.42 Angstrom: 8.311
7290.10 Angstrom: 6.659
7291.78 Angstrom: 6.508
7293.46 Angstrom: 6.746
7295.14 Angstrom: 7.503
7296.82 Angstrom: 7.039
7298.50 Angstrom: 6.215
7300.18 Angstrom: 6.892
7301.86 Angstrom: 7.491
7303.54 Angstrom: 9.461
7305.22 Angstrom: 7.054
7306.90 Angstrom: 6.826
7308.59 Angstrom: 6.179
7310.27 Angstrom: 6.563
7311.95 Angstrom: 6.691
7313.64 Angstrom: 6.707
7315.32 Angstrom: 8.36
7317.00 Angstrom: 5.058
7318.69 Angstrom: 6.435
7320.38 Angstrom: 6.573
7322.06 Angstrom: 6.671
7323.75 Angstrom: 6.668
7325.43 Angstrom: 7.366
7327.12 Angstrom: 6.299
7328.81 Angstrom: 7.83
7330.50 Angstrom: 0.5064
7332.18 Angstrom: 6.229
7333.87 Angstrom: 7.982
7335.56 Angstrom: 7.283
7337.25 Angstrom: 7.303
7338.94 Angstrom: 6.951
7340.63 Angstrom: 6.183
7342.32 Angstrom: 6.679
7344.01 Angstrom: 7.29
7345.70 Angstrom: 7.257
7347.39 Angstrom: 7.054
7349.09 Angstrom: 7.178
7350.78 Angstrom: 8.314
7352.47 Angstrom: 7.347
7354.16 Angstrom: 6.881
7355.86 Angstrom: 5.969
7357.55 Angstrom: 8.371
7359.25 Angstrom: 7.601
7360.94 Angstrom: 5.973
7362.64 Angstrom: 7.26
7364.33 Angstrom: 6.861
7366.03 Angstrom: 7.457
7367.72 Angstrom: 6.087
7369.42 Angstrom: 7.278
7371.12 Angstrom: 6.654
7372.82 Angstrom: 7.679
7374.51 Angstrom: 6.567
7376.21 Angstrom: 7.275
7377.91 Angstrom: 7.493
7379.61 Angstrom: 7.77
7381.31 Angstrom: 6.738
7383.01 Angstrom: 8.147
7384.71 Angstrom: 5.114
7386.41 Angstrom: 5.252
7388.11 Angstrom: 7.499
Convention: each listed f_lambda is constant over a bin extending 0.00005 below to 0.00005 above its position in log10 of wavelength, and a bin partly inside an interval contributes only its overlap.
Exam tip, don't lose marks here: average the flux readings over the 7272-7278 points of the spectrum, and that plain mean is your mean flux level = 6.5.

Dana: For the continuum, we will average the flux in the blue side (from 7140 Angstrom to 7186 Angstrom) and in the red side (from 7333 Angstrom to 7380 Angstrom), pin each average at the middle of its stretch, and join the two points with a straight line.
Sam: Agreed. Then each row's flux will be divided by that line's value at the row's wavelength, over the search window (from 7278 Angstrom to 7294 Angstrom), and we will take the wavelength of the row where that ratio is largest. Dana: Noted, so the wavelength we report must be 7285.06 Angstrom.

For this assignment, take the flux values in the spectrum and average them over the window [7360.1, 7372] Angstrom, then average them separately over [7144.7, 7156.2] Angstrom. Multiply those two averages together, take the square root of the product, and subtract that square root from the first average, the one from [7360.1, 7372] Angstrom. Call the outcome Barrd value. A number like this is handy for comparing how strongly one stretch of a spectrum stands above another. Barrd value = 0.19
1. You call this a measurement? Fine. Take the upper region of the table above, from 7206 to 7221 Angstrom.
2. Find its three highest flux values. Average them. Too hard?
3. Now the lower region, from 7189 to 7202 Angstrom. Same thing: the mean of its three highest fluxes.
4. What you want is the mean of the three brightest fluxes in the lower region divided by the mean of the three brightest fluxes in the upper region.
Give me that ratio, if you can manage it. 0.94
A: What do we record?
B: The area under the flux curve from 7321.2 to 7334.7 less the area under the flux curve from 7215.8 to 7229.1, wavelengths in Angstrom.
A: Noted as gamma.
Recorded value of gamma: -12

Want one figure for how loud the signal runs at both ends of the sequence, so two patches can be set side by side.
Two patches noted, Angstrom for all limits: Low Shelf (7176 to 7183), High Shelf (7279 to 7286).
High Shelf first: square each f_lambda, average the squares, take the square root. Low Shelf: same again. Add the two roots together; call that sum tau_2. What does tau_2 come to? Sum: 13.8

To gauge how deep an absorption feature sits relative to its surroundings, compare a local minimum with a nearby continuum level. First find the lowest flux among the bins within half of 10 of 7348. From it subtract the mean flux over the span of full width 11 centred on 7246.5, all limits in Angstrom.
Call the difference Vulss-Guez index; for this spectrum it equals 0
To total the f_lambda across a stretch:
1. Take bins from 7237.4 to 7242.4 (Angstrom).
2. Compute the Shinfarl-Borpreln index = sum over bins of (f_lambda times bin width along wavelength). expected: 36.1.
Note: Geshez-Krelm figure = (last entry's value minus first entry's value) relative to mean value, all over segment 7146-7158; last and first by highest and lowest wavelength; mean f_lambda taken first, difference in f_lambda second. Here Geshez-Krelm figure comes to 0.14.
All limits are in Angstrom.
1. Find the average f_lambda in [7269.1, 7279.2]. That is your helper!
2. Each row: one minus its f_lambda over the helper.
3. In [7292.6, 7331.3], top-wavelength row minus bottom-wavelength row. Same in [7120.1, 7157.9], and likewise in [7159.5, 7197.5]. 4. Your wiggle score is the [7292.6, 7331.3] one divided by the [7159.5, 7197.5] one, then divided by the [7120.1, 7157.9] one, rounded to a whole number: 107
